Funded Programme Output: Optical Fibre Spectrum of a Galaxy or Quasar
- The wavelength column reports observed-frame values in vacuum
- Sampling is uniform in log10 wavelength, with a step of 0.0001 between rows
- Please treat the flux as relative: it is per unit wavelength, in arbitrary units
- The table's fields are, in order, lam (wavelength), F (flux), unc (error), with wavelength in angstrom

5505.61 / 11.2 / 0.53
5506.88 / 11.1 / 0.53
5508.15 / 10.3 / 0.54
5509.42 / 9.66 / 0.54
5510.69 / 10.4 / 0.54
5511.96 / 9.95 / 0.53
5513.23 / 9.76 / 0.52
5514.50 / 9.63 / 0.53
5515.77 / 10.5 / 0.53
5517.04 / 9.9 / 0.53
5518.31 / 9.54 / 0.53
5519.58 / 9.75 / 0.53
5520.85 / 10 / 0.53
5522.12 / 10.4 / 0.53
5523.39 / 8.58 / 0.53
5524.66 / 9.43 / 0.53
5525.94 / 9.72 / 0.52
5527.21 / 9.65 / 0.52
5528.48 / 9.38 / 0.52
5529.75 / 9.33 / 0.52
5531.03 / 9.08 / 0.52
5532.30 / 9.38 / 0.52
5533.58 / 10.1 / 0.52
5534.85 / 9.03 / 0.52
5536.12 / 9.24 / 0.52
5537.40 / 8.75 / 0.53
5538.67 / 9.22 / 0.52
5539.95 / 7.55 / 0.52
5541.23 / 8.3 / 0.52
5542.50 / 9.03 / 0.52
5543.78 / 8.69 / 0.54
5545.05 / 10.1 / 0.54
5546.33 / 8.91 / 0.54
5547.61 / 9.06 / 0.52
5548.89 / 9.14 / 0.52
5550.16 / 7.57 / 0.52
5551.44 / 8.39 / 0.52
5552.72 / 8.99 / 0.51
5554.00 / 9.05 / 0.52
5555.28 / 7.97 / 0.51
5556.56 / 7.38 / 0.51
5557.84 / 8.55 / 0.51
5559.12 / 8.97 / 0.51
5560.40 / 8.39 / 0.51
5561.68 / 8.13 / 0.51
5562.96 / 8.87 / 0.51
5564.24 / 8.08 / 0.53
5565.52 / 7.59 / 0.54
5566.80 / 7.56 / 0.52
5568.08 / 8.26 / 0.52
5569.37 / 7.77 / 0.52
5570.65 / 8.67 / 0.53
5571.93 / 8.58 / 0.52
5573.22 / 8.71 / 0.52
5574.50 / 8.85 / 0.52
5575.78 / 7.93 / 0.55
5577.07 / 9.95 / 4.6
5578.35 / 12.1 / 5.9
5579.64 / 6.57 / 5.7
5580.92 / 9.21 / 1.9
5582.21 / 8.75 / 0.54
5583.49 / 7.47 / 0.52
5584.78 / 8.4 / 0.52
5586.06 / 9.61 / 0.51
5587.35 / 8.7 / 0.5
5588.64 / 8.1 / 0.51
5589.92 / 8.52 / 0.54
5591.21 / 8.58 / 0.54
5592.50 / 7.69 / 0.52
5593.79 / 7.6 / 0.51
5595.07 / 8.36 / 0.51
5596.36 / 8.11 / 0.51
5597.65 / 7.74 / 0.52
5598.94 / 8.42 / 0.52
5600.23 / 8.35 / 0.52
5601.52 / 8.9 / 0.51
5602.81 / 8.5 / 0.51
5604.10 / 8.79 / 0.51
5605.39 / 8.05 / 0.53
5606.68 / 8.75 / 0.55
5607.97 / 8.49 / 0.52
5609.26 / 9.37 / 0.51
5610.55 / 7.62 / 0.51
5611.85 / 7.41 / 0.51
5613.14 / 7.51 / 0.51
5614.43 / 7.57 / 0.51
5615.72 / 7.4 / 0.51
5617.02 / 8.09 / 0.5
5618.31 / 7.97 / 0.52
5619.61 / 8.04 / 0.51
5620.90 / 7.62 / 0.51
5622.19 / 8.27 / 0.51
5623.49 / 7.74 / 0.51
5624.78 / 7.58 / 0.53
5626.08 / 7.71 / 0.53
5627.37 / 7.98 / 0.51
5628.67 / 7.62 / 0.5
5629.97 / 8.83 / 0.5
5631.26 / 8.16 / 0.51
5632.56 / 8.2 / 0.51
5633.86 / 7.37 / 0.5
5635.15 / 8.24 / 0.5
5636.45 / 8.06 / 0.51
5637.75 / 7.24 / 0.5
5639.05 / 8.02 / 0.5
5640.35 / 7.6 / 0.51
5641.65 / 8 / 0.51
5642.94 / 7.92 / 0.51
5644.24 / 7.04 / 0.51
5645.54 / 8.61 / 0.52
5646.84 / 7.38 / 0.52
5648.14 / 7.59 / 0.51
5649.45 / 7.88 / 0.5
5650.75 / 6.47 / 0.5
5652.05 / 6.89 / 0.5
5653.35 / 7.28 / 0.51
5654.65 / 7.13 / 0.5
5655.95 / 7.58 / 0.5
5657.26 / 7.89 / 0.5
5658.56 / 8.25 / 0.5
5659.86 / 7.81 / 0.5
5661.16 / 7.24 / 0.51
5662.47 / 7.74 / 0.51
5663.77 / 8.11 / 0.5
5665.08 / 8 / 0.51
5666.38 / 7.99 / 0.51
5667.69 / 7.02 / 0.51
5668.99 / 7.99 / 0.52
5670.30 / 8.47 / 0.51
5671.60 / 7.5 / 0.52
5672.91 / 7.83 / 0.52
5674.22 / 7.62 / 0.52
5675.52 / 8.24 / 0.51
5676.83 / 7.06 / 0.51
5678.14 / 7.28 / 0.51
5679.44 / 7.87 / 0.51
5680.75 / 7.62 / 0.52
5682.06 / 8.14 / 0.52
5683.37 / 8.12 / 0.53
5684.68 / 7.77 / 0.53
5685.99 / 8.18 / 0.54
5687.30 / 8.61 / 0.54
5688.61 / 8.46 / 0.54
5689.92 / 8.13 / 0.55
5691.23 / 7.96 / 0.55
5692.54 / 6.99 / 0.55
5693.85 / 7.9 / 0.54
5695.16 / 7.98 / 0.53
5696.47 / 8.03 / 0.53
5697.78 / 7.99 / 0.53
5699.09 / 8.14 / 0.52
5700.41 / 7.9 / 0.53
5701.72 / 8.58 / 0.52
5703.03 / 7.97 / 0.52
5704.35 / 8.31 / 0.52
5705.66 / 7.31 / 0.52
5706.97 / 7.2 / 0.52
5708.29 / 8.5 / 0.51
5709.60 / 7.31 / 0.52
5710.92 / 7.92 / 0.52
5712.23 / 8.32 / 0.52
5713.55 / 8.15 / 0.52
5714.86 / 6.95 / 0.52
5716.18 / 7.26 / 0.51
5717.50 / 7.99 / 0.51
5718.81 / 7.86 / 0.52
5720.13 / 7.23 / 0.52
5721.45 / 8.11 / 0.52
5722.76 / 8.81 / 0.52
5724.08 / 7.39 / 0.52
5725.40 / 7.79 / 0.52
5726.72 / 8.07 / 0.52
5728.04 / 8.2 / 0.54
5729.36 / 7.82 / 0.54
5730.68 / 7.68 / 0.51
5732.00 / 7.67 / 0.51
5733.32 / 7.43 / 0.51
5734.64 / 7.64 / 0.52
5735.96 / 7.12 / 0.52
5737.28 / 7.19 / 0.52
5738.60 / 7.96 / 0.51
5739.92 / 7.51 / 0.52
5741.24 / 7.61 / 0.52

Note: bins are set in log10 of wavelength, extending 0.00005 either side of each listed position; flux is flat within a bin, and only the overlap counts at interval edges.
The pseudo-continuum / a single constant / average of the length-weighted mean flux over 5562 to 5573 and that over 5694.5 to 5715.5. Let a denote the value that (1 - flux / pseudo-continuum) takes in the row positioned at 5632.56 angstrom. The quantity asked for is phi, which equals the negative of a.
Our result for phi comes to 0.02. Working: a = -0.02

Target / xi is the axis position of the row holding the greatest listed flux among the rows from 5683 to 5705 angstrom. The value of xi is 5687.30 angstrom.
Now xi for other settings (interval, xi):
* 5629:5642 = 5629.97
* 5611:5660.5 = 5629.97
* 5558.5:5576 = 5559.12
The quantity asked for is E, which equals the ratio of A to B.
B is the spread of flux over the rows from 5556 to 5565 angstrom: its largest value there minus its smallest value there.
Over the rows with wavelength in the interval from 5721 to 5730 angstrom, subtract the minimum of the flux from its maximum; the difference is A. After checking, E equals 0.9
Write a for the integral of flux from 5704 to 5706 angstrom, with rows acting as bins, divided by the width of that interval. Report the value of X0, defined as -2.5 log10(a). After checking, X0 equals -2.23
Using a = 7.83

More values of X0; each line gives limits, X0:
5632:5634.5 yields -2.23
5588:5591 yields -2.31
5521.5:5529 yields -2.45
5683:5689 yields -2.29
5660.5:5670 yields -2.22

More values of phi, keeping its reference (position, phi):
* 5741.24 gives -0.05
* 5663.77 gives 0.01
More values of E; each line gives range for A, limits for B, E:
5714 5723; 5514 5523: 1.9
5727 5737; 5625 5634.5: 0.7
